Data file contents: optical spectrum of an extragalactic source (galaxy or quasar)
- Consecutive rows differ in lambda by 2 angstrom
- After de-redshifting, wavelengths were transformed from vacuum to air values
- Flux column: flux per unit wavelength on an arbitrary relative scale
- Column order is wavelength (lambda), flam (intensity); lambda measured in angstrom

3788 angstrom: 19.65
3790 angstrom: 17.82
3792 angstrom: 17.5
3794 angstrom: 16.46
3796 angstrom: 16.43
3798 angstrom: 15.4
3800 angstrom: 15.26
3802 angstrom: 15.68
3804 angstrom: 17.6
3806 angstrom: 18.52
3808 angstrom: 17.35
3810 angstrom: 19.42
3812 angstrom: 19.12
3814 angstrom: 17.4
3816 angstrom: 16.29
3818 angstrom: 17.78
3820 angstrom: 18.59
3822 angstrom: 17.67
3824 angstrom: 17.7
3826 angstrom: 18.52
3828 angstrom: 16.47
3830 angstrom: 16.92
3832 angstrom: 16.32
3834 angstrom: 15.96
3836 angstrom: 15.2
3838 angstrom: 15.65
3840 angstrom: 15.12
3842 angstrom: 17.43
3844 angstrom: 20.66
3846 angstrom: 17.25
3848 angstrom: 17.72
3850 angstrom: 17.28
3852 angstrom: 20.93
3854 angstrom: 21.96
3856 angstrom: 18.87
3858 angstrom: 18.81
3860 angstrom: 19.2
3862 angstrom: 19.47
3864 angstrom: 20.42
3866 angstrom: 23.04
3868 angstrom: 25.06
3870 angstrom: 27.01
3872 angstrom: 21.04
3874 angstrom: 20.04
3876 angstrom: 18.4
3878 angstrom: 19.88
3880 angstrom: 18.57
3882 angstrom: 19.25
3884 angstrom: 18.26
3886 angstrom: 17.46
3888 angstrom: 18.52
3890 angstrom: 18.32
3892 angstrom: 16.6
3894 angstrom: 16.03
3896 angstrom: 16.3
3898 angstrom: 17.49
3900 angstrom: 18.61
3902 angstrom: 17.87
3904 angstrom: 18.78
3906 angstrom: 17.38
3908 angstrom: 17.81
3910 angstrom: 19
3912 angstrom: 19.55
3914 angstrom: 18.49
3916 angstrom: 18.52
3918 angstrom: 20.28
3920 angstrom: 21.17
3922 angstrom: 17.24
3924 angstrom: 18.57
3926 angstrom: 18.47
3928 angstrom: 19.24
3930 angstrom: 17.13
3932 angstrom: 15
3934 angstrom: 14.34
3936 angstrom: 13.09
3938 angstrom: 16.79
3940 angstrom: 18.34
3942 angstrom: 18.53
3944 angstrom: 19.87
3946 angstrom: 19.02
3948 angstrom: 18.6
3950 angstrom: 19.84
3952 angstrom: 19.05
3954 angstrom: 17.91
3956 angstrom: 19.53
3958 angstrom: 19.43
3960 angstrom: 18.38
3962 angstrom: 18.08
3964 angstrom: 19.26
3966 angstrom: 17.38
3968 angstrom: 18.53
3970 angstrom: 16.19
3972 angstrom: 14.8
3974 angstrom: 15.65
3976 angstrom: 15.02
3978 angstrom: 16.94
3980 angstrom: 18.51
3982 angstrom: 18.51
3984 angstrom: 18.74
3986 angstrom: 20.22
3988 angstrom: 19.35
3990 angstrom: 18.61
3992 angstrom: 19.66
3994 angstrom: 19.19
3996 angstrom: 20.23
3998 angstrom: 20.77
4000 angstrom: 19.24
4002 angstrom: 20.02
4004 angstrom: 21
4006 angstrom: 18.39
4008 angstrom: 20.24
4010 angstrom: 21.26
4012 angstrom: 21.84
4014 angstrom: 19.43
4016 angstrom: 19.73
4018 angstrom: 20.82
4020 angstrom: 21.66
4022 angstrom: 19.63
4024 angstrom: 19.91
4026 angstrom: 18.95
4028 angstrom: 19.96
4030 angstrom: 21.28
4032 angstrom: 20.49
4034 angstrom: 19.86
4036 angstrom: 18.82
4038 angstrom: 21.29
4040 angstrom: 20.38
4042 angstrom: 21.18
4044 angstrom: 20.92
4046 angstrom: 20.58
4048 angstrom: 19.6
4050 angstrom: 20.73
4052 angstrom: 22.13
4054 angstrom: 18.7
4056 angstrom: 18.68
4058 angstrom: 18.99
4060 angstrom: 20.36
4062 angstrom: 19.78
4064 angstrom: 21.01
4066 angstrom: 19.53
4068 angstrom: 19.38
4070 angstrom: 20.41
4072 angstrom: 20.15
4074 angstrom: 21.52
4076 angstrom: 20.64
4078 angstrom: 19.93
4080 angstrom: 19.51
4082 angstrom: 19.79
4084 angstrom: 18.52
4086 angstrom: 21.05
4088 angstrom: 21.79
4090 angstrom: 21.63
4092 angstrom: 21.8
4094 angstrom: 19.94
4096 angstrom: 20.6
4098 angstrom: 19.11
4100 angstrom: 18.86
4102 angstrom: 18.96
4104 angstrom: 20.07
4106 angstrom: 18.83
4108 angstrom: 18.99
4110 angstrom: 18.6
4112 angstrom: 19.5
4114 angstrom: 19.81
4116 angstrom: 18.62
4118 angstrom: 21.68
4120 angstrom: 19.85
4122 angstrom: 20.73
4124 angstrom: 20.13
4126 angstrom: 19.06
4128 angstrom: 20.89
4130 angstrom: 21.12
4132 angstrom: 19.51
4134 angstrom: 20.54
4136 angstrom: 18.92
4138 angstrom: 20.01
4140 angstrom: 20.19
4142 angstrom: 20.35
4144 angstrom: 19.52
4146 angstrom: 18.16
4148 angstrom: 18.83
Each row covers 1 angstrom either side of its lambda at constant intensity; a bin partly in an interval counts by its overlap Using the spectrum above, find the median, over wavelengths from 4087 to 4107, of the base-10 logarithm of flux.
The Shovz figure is 1.30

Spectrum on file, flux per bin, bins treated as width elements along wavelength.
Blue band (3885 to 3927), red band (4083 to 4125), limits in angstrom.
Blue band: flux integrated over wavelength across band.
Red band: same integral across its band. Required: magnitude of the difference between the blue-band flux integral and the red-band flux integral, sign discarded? 73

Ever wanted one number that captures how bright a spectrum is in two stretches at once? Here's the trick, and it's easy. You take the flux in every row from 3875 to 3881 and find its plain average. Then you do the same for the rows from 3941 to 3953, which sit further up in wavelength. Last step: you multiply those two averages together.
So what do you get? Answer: 363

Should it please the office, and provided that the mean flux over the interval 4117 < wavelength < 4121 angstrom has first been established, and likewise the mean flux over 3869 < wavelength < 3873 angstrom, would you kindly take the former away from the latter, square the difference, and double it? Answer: 21.3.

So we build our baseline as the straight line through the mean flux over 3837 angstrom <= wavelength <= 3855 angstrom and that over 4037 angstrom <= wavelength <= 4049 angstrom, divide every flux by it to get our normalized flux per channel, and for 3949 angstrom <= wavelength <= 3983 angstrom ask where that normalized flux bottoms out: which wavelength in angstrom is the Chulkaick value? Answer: 3972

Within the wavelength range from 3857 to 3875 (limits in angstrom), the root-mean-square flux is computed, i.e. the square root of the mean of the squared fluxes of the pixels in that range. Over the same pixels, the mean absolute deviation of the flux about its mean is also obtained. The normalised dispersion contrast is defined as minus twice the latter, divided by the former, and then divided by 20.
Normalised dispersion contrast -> -0.0106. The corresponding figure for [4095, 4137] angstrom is -0.0039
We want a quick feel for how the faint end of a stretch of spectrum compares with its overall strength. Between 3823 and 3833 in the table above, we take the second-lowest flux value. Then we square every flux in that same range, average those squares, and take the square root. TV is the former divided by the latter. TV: 0.96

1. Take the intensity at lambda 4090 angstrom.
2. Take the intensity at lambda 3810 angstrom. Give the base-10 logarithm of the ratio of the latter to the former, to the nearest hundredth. -0.05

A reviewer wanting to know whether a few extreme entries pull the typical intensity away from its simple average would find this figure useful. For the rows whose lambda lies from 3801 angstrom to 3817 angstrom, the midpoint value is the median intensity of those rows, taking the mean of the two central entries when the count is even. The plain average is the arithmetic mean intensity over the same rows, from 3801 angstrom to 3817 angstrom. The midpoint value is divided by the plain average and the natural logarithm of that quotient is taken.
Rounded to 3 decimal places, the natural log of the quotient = -0.010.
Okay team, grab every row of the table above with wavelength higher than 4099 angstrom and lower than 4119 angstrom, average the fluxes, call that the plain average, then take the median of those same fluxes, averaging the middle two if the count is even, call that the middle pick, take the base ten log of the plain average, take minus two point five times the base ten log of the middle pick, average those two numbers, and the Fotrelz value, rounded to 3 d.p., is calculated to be -0.954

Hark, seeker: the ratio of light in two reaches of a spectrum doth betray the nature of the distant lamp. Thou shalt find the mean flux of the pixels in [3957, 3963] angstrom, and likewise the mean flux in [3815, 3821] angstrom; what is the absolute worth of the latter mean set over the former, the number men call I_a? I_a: 0.94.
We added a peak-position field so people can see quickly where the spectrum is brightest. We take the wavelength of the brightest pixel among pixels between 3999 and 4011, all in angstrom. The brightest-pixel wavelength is 4010 angstrom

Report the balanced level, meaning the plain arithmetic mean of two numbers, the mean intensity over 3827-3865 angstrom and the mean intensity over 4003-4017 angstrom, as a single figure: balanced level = 19.1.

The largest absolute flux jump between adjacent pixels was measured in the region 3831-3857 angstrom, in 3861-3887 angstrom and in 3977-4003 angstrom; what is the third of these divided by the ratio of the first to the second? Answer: 2.6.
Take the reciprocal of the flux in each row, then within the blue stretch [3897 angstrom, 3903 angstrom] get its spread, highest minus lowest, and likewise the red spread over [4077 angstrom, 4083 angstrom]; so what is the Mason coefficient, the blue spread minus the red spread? 0.0024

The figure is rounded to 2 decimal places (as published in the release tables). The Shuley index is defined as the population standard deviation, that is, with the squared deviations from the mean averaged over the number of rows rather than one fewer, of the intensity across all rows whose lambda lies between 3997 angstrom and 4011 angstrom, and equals 0.95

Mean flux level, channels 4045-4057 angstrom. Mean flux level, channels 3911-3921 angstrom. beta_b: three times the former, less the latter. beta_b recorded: 41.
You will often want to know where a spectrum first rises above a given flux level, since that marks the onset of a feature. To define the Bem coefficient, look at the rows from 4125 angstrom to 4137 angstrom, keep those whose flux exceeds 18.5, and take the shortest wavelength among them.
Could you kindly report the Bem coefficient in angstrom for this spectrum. 4126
